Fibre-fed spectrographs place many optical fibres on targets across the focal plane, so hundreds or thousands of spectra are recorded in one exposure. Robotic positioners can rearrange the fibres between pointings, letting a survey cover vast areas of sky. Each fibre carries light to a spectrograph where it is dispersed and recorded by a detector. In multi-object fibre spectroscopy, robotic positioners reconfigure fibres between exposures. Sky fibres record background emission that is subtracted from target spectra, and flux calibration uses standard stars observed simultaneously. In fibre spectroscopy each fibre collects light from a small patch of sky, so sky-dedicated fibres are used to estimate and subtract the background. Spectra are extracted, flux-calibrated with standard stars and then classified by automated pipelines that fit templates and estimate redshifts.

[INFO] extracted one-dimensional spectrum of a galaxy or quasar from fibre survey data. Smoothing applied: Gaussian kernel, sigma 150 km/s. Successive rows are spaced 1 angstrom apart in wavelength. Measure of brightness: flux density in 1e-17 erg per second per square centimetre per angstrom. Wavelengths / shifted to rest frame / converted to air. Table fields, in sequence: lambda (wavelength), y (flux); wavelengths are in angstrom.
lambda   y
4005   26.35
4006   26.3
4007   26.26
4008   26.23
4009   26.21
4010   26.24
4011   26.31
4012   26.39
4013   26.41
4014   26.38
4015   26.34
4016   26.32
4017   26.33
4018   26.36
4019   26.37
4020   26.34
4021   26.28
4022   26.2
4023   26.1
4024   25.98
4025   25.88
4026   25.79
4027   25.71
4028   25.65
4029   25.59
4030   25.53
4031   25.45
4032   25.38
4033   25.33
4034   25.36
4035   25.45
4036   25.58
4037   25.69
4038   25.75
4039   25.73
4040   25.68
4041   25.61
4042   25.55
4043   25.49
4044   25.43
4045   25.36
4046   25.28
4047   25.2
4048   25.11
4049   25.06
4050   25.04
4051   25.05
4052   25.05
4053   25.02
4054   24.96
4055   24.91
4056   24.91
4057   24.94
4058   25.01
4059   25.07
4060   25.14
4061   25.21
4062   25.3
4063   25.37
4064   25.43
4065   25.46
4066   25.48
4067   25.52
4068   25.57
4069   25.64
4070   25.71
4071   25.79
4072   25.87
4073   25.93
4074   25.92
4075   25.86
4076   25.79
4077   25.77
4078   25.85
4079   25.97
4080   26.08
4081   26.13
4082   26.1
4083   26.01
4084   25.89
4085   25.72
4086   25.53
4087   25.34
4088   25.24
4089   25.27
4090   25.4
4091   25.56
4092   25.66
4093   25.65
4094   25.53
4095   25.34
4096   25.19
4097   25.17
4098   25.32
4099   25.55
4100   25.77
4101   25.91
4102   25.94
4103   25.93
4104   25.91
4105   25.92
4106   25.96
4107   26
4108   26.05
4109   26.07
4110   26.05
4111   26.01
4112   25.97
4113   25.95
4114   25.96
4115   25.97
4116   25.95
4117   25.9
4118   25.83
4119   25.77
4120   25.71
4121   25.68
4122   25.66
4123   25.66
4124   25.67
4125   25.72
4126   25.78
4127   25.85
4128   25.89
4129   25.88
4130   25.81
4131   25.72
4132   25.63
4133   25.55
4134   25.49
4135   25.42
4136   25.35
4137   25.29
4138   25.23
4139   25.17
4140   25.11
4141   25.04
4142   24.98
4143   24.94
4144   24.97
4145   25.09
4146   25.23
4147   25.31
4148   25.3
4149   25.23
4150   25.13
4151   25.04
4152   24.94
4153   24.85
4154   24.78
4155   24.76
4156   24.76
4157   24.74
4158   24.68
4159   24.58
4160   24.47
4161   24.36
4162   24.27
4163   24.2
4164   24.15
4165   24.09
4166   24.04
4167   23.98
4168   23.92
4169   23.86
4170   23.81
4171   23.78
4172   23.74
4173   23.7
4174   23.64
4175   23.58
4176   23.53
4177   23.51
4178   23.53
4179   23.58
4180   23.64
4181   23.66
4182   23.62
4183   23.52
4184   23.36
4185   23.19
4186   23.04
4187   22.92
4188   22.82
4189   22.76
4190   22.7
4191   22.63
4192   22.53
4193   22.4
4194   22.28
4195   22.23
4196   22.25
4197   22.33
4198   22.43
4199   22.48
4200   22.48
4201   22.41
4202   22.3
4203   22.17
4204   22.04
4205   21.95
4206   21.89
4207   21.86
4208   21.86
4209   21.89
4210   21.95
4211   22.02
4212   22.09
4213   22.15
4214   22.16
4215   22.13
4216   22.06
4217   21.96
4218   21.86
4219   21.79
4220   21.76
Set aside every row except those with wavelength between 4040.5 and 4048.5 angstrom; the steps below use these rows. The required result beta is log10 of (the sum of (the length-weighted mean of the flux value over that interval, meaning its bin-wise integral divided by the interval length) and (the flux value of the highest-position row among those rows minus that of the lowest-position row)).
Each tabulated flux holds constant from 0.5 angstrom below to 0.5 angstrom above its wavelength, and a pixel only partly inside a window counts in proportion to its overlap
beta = 1.40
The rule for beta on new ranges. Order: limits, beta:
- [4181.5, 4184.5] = 1.37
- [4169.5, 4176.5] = 1.37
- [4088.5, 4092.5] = 1.41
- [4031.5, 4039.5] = 1.41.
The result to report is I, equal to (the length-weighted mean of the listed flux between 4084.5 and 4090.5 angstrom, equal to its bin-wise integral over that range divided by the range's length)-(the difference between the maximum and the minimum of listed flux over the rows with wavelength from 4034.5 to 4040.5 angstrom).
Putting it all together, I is 25.1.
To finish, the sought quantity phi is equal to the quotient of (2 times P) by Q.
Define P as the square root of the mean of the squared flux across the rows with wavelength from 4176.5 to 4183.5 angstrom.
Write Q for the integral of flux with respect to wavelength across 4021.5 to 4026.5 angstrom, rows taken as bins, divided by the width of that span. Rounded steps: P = 23.6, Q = 26.0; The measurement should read 1.81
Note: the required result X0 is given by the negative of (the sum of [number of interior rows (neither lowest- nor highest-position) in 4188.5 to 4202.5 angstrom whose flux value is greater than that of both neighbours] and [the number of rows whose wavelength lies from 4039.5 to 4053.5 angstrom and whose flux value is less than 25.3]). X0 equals -8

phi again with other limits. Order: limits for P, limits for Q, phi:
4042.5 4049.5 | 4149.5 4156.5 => 2.03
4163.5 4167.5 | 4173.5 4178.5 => 2.04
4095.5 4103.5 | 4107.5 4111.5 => 1.97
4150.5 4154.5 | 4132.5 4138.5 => 1.96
